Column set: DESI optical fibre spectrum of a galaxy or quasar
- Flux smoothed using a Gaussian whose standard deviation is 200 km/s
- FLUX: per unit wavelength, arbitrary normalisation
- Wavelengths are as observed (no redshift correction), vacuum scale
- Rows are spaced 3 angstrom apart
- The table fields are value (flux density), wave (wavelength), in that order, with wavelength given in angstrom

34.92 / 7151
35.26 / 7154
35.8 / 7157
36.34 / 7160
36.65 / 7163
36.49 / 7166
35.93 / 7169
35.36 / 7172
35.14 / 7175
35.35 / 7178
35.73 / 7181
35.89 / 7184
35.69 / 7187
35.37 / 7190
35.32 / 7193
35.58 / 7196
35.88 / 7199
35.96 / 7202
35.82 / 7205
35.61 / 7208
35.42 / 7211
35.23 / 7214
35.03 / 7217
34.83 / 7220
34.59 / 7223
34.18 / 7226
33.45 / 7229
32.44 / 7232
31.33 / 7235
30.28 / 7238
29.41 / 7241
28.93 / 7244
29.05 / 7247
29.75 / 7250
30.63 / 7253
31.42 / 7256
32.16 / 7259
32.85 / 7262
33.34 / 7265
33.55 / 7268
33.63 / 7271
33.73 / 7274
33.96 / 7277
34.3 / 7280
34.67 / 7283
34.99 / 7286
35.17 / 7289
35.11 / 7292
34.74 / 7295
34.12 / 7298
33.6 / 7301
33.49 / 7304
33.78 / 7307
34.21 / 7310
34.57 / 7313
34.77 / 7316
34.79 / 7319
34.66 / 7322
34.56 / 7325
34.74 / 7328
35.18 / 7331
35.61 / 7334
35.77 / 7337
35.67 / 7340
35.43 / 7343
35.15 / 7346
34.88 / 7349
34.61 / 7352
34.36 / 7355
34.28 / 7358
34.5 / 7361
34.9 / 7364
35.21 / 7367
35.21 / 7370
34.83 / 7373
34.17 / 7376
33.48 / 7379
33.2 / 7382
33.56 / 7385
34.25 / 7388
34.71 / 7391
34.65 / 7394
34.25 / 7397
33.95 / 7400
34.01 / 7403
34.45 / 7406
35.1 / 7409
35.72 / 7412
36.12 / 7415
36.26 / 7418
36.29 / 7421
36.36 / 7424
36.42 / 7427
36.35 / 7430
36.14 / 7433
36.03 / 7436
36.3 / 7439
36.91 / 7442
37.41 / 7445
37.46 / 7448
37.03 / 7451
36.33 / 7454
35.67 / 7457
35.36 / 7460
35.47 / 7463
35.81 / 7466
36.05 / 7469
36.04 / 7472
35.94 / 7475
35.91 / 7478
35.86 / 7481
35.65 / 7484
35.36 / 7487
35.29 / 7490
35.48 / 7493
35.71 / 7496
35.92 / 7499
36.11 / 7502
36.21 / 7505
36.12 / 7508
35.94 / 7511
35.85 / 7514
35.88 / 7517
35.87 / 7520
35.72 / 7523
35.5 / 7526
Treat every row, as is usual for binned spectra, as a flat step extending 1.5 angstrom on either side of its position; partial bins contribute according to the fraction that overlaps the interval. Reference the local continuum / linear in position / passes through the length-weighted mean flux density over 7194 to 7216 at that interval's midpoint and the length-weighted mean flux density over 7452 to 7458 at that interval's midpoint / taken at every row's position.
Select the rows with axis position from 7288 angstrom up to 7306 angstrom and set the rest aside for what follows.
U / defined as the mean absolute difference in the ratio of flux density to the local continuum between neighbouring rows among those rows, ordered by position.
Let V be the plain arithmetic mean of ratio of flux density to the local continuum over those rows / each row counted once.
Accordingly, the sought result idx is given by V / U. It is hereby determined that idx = 101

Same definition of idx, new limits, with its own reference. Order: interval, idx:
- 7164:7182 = 92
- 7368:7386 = 71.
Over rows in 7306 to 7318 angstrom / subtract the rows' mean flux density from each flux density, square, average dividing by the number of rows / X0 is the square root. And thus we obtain 0.38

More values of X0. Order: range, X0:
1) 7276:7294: 0.44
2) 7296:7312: 0.28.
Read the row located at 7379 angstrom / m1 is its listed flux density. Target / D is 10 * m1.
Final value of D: 335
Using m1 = 33.48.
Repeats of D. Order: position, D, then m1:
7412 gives 357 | 35.72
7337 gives 358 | 35.77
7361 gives 345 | 34.5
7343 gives 354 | 35.43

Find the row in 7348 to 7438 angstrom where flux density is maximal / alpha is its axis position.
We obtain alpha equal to 7427 angstrom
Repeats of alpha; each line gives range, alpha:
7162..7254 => 7163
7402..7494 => 7448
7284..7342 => 7337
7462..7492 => 7469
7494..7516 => 7505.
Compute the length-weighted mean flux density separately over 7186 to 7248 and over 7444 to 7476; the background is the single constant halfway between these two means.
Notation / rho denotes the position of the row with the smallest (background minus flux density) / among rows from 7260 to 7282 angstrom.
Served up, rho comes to 7280 angstrom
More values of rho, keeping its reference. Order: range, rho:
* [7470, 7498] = 7472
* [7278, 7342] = 7337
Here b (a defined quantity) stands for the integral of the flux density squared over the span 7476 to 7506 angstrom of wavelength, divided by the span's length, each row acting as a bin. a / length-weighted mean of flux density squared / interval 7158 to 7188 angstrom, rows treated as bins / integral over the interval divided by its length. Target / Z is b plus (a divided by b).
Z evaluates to 1279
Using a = 1286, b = 1278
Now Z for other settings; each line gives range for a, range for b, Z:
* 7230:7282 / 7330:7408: 1200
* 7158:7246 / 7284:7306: 1188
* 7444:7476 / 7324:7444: 1234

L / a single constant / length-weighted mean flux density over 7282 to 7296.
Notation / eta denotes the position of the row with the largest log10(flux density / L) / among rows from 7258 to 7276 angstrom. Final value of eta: 7274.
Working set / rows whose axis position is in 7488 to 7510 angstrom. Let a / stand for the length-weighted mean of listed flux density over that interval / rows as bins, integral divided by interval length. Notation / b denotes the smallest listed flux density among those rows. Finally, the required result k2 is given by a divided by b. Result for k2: 1.02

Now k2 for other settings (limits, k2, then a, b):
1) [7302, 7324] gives 1.02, 34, 33.49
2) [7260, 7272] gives 1.01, 33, 32.85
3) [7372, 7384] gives 1.02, 34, 33.2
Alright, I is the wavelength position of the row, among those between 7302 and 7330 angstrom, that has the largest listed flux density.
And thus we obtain 7319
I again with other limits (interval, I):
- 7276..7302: 7289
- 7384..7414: 7412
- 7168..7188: 7169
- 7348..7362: 7349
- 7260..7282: 7280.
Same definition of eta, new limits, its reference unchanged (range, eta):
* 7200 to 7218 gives 7202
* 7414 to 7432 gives 7427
